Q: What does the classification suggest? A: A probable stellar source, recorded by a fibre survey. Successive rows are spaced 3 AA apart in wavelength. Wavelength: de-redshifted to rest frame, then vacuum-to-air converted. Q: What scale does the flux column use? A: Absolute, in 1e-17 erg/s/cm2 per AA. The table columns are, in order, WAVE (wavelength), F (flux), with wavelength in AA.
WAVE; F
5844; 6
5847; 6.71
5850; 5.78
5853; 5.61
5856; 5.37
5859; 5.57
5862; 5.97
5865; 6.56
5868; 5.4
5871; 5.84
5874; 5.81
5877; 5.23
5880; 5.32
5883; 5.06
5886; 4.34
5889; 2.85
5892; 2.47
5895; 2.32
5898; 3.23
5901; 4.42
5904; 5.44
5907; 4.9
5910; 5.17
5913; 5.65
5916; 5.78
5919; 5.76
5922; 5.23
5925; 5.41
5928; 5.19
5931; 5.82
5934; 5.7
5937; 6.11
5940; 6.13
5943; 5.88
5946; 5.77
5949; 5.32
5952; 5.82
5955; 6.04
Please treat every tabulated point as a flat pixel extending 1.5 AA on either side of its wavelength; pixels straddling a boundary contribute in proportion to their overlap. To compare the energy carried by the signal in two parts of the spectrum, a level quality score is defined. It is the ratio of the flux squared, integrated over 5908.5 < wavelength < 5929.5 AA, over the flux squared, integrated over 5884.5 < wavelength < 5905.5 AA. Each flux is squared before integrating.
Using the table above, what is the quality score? 2.13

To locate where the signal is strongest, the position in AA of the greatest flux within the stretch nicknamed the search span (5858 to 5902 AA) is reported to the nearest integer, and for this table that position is 5865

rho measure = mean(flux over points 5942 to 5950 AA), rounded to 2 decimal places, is 5.66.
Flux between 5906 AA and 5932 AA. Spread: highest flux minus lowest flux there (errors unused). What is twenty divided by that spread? 22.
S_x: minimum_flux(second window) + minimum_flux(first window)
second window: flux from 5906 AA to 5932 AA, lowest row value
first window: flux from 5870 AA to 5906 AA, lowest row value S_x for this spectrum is 7.2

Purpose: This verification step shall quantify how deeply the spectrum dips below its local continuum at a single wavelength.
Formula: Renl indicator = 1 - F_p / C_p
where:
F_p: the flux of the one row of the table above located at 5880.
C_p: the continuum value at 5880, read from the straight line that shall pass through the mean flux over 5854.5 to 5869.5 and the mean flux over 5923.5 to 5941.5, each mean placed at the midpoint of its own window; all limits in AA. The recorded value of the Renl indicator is 0.1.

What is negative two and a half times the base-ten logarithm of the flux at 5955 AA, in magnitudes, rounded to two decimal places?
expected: -1.95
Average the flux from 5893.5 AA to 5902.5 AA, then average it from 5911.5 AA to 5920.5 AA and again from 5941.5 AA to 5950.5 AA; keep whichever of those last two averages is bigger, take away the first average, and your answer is 2.4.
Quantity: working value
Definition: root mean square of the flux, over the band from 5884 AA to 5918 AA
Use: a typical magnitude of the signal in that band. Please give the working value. 4.41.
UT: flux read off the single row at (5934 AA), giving 5.7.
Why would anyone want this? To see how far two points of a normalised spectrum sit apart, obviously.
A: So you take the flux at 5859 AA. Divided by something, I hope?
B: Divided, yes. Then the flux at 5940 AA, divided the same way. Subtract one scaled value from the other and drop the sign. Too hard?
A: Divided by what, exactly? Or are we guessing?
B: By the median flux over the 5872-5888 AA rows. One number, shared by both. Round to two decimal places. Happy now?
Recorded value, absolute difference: 0.11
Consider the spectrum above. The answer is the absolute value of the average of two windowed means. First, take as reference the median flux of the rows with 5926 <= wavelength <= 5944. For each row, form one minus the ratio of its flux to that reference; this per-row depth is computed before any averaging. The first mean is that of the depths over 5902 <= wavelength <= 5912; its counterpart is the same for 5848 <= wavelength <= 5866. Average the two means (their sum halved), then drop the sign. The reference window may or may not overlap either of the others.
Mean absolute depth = 0.06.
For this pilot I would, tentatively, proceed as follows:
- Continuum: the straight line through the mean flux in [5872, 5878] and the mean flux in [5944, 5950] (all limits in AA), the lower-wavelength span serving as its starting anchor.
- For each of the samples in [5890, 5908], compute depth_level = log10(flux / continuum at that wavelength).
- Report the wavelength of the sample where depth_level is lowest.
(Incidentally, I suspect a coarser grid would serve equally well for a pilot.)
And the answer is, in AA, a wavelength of 5895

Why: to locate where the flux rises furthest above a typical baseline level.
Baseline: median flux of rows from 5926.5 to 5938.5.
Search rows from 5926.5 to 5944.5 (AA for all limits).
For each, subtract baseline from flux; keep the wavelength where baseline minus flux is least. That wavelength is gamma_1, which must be 5940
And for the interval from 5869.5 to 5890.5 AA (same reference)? 5871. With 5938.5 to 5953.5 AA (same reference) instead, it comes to 5940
